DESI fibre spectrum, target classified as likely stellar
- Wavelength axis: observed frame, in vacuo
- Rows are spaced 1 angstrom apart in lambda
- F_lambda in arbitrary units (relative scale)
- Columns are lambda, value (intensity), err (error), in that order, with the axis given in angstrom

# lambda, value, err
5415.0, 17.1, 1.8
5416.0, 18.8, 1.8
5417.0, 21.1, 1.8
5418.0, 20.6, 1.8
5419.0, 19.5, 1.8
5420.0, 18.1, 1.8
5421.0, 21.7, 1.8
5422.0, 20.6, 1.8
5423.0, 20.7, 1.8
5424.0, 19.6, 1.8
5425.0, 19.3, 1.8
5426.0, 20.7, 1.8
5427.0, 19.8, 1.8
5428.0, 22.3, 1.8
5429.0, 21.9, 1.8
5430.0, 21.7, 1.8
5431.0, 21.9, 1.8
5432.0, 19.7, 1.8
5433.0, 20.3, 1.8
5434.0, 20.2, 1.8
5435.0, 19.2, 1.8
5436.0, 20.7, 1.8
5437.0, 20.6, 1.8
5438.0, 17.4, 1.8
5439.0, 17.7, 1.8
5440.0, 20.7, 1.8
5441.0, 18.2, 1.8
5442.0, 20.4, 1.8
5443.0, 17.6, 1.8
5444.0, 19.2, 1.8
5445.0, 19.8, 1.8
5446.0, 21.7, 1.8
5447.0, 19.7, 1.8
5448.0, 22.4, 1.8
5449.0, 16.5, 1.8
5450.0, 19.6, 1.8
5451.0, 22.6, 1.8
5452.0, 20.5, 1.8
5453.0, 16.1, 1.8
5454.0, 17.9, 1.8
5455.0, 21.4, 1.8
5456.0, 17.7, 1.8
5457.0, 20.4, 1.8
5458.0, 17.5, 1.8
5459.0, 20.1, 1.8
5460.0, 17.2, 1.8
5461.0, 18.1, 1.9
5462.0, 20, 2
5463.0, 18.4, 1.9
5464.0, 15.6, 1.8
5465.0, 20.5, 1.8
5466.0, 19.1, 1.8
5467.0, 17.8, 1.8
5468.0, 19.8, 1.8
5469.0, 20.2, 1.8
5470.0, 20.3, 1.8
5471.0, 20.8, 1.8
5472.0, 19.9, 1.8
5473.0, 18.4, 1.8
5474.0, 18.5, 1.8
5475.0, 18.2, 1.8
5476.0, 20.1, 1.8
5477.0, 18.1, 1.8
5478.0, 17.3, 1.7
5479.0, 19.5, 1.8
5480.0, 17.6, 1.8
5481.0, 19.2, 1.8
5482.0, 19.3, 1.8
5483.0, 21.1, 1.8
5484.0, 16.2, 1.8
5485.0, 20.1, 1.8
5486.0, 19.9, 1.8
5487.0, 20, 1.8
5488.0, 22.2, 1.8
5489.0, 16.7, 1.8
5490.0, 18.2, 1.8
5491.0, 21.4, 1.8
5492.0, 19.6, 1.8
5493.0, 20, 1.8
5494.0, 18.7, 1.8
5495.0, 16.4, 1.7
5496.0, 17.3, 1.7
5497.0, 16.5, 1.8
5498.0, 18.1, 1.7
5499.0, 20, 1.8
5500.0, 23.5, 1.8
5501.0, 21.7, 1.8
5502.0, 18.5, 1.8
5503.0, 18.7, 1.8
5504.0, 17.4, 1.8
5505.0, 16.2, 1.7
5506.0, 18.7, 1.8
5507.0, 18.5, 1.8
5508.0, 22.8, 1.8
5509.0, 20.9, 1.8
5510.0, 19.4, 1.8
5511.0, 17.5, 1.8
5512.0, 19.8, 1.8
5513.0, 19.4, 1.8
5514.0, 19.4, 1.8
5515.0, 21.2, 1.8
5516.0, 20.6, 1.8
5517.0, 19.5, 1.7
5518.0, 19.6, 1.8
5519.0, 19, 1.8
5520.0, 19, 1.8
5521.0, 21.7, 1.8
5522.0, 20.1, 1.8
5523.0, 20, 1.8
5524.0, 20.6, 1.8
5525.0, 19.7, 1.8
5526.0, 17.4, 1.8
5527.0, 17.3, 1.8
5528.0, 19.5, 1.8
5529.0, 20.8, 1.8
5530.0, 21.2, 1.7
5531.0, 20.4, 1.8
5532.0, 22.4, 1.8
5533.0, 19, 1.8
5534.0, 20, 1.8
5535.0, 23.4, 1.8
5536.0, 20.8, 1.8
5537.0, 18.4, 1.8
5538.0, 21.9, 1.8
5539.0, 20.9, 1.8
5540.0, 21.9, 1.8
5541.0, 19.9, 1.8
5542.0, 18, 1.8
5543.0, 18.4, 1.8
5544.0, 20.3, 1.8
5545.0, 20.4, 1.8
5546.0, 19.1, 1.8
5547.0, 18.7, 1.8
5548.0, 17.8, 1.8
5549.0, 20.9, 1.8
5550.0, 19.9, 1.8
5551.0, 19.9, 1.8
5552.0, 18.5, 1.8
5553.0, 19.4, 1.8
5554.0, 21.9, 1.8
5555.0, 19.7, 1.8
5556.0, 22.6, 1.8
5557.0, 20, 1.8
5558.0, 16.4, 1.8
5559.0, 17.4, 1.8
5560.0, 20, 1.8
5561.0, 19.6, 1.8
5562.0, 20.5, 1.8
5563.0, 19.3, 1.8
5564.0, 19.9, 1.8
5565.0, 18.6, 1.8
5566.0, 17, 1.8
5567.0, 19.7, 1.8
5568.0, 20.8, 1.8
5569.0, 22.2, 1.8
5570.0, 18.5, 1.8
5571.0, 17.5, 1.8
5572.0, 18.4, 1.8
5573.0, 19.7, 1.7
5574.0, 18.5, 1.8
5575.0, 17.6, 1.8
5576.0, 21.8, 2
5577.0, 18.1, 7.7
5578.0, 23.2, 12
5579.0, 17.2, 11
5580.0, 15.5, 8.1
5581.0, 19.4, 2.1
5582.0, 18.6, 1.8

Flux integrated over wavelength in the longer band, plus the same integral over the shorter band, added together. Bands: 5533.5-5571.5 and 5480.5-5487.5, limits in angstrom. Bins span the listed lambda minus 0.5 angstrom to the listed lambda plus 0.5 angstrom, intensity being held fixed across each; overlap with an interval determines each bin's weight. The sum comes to 886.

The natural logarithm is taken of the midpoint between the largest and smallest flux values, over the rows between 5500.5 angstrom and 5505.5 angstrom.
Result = 2.942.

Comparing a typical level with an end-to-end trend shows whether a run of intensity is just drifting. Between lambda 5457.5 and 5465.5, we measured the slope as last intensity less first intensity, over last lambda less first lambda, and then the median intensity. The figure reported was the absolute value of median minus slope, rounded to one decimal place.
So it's 17.8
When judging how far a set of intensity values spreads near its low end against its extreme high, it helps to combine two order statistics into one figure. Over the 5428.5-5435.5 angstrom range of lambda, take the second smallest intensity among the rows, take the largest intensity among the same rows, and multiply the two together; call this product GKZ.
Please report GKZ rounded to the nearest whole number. 431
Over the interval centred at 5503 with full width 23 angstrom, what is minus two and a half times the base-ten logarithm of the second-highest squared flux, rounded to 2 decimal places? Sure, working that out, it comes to -6.79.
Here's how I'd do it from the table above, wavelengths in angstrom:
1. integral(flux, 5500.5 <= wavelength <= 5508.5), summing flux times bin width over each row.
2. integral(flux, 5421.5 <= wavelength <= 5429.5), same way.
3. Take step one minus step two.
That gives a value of -12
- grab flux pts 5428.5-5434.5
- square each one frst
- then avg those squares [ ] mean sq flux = 440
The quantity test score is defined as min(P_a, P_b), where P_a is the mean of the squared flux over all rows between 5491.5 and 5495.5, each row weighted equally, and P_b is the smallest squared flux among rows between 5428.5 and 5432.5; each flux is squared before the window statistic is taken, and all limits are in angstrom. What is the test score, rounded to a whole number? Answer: 351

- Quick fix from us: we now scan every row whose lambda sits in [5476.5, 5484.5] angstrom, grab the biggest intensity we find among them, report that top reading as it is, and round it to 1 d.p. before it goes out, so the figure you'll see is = 21.1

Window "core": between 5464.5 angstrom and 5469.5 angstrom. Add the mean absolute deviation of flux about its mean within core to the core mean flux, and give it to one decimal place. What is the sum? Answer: 20.3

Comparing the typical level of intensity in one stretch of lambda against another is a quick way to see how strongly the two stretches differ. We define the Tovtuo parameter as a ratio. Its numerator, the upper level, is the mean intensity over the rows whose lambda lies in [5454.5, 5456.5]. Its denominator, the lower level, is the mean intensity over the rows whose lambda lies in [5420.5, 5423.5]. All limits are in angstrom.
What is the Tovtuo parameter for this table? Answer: 0.931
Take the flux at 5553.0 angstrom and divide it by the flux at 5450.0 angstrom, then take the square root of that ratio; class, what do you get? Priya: 0.99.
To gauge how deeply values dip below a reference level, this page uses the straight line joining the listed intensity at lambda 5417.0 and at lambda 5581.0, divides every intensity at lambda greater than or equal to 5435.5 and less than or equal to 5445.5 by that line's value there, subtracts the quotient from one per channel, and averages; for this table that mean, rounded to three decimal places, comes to 0.078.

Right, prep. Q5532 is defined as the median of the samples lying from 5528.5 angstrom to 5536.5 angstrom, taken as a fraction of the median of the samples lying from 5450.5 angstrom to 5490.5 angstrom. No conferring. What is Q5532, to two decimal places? 1.08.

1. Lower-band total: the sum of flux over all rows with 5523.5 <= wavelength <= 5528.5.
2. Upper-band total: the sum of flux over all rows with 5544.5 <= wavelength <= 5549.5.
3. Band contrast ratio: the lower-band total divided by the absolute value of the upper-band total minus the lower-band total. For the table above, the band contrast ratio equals 39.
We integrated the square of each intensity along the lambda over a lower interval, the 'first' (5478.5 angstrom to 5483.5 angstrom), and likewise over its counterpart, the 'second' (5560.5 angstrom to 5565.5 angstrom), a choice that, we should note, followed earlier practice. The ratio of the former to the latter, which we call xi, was 0.98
